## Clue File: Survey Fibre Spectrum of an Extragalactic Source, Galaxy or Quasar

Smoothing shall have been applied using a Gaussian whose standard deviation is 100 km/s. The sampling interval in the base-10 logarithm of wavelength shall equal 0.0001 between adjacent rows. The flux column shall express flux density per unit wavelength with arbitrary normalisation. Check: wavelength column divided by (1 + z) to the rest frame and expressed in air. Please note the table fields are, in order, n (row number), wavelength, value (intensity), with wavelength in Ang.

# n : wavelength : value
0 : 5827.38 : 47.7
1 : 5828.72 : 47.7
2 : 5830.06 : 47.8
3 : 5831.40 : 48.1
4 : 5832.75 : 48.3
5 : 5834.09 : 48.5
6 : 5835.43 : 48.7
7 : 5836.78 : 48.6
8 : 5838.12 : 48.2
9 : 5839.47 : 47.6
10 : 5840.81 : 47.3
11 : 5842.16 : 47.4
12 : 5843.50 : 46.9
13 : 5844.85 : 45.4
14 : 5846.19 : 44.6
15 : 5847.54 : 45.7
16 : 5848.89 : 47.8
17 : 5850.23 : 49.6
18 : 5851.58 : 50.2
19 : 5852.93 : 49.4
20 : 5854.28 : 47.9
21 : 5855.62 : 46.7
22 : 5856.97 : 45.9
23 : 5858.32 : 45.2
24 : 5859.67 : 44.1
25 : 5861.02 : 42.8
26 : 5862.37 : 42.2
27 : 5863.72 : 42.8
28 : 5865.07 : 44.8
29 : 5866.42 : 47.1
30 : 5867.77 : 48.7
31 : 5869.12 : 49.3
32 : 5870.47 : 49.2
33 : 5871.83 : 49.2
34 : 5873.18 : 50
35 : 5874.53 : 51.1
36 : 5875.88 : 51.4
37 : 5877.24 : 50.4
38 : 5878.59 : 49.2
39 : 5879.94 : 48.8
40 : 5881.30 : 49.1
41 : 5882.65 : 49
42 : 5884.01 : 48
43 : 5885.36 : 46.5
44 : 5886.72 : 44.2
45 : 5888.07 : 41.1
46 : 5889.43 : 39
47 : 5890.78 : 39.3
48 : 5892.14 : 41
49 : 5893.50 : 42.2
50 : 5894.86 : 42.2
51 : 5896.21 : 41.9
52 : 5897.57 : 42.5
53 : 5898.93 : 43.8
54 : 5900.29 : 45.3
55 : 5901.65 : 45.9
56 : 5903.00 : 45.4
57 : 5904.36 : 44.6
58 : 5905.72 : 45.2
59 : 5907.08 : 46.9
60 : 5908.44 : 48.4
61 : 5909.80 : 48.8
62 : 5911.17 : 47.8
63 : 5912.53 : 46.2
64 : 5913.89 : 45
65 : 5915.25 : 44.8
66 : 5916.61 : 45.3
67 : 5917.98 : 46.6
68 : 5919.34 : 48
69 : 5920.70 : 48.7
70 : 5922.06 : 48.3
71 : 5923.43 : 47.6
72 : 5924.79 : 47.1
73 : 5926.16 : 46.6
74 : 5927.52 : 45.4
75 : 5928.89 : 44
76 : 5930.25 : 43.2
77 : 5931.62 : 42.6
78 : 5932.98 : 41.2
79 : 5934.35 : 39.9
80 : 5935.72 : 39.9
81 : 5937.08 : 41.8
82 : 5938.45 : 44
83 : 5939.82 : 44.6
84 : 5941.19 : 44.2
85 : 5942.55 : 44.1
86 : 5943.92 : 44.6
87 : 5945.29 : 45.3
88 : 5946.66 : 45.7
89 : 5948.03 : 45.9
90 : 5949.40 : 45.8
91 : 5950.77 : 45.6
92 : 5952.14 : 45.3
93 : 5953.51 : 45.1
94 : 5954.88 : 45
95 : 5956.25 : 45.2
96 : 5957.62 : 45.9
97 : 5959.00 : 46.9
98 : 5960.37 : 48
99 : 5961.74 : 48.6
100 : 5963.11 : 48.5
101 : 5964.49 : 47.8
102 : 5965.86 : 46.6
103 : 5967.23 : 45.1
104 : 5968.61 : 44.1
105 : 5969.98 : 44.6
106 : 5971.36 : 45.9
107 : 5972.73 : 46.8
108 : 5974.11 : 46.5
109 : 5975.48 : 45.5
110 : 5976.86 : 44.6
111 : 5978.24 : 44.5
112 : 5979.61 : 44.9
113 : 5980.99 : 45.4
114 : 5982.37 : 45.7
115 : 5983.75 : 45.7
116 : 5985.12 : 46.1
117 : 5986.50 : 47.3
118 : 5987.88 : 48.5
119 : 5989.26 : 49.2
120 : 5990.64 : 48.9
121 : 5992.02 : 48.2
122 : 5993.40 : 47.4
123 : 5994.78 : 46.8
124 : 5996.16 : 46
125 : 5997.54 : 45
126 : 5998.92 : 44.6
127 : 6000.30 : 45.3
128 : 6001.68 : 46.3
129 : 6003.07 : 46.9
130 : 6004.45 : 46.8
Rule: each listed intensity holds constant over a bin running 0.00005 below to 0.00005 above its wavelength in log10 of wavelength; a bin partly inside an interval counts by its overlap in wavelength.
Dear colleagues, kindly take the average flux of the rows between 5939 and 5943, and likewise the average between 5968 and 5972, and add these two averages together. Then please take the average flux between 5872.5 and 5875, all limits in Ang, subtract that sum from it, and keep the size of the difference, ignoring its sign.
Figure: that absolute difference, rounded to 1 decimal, 38.6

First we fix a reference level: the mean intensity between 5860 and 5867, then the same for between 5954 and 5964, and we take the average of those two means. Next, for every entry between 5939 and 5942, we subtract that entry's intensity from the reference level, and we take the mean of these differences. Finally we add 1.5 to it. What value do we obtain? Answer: 2.5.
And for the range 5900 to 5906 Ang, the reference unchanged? 1.6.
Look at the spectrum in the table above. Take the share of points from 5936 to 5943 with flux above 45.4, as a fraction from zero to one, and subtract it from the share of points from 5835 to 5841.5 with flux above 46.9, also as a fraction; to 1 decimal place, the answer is 1.0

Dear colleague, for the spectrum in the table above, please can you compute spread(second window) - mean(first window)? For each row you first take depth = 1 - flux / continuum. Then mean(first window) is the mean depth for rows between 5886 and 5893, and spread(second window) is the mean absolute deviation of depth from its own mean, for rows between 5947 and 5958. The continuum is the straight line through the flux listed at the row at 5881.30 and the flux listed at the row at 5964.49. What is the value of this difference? -0.16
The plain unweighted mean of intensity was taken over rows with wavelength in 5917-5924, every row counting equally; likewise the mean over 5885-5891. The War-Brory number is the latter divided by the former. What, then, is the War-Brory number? 0.88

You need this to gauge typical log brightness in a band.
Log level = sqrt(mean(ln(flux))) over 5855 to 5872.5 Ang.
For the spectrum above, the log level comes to 1.96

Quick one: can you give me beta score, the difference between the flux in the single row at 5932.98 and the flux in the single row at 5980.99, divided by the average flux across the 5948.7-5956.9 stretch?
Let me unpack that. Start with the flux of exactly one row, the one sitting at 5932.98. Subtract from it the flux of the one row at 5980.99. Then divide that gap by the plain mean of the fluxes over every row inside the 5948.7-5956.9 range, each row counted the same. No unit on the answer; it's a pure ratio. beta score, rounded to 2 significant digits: -0.093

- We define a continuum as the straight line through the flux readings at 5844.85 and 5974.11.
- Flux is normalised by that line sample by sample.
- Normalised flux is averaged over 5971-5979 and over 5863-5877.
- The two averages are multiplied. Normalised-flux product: 1.04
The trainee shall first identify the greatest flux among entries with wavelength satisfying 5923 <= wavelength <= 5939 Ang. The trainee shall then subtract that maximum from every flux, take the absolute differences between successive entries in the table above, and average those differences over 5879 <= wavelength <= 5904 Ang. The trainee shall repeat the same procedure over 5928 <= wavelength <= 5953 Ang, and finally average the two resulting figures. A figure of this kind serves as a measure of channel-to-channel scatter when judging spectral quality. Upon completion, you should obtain 0.89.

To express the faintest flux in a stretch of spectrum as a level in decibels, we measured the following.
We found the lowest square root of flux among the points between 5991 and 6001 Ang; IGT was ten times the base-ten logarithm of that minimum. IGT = 8.25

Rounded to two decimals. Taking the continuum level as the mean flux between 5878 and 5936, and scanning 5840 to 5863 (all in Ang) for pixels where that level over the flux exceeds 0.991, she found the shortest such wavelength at 5844.85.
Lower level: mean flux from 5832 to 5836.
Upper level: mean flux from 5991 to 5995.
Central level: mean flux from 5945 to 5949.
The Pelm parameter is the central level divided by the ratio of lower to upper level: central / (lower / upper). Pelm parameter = 45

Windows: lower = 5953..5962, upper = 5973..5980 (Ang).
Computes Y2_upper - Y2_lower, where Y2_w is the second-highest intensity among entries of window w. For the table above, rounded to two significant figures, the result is -2.5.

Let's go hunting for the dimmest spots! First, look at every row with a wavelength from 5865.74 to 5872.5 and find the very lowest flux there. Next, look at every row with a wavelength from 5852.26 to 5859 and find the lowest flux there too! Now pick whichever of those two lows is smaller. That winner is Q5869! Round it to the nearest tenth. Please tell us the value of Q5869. 45.2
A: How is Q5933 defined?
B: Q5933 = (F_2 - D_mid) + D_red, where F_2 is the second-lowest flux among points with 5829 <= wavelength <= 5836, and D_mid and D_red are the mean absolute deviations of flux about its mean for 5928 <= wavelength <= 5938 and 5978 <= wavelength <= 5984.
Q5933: 47.3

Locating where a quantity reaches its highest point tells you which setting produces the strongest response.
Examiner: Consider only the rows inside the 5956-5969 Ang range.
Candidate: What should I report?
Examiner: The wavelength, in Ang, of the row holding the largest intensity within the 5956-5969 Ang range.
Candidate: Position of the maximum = 5961.74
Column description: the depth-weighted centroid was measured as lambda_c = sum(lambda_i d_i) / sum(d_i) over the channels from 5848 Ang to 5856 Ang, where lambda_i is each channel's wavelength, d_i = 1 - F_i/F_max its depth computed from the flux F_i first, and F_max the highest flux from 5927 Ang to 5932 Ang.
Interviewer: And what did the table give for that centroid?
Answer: 5851.9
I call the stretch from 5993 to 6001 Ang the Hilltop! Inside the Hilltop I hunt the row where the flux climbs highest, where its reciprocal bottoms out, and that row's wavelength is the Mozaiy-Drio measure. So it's 5993.40 Ang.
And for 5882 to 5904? 5882.65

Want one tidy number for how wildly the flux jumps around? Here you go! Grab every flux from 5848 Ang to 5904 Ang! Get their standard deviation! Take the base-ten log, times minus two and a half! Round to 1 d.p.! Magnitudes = -1.3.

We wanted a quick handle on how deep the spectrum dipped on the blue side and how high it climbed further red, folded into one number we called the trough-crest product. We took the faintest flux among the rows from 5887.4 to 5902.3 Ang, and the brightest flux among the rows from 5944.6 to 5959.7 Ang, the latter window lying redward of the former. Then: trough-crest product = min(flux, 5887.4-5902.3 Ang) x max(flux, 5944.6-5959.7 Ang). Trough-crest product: 1829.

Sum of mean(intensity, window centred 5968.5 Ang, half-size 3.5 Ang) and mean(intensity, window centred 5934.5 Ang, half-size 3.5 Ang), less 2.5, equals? 84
